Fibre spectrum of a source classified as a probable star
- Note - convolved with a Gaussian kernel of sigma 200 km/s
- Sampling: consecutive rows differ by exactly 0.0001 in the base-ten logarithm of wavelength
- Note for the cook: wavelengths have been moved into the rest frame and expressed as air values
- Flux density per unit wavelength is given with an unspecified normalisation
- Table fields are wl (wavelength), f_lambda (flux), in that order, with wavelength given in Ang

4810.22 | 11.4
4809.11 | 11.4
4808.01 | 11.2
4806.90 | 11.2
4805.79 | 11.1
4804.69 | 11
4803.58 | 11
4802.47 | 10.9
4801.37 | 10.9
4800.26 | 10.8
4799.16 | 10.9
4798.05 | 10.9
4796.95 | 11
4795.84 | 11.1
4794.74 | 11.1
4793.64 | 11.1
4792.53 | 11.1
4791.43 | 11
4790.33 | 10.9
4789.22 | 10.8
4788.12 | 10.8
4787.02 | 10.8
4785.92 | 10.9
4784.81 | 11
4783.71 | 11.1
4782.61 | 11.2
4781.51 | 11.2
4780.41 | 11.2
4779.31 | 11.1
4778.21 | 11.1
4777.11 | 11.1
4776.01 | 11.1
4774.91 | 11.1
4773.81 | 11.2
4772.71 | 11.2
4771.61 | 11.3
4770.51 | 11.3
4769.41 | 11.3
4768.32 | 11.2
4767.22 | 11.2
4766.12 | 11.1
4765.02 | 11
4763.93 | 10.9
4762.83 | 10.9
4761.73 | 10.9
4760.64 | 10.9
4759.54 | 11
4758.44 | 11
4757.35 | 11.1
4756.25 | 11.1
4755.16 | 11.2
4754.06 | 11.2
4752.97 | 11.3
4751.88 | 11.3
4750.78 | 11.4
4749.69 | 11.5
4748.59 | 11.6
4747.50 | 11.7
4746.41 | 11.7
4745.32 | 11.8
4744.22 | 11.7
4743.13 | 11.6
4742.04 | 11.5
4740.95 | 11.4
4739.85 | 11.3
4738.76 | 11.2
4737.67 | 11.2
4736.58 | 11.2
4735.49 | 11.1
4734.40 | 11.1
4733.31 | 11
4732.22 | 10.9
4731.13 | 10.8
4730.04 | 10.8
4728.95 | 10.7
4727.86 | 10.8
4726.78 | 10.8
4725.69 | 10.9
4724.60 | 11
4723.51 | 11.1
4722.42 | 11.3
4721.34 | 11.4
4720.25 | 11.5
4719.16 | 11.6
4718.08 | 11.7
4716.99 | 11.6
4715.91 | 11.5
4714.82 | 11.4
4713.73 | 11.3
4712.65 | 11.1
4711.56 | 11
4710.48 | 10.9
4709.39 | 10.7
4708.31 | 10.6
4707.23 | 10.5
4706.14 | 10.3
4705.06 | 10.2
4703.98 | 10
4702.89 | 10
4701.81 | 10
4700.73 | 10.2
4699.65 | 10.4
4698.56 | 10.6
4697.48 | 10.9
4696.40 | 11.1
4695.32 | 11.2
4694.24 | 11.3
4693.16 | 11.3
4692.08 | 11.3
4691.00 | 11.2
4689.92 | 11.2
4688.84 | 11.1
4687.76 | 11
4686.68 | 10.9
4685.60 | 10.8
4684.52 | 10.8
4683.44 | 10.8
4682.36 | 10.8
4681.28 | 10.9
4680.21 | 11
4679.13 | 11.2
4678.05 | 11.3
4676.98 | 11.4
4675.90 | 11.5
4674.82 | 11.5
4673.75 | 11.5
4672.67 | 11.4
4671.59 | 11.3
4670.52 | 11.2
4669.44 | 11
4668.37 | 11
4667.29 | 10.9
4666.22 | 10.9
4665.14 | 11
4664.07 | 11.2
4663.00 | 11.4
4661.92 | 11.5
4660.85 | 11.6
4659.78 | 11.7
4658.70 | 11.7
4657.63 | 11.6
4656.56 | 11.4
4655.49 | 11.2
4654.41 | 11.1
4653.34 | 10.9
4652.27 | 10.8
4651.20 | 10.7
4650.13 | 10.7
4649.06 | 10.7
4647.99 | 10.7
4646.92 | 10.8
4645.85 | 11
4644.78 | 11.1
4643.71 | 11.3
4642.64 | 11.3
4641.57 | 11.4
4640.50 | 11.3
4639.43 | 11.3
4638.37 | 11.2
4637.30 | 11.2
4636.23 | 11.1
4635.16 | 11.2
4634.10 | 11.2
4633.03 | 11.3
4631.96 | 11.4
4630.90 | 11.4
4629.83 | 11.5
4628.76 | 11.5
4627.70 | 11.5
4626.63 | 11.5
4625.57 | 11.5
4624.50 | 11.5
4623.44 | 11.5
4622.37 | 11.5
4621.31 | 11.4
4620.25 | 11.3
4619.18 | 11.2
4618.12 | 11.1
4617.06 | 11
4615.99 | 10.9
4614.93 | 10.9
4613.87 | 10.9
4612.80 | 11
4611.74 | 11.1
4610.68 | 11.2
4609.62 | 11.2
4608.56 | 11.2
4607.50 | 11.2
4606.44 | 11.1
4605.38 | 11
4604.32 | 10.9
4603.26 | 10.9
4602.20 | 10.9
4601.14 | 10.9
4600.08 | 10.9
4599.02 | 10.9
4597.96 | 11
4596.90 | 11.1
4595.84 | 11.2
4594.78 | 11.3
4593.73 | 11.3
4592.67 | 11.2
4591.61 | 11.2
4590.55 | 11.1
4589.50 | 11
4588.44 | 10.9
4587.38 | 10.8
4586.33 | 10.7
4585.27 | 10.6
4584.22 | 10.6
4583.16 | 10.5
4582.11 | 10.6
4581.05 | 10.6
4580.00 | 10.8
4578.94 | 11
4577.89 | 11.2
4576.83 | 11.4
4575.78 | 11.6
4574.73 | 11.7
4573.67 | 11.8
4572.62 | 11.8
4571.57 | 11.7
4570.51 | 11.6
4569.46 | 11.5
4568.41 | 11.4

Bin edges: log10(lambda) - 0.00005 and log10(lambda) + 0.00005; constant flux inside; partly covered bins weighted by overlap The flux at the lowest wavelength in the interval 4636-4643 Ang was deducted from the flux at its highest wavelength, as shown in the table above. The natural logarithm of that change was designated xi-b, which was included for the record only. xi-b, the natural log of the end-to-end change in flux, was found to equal -1.61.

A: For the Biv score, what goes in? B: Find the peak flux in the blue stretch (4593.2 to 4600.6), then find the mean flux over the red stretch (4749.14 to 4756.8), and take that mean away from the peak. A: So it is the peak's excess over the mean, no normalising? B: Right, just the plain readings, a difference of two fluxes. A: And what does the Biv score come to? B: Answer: 0.01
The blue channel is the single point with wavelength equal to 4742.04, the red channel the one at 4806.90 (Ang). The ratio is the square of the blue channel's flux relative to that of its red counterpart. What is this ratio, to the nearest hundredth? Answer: 1.05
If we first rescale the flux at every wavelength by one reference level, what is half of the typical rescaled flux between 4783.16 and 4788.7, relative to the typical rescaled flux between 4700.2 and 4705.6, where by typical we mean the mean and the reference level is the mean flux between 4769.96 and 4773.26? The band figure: 0.54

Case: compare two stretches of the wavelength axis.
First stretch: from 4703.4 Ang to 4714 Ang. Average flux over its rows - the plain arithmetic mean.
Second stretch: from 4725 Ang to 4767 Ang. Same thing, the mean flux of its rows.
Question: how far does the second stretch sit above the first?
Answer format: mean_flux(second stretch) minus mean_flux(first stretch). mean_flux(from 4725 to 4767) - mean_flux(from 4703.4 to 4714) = 0.5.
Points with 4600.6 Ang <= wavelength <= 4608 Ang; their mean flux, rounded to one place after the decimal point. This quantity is 11.0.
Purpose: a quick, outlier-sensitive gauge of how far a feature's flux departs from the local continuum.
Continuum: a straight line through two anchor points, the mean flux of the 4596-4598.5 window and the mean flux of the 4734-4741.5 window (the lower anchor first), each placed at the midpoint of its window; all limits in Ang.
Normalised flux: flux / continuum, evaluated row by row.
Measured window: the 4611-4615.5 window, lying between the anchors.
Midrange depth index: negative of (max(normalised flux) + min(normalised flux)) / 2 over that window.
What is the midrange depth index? -0.99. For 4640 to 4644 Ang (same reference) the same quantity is -1.02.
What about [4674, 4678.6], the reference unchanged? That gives -1.02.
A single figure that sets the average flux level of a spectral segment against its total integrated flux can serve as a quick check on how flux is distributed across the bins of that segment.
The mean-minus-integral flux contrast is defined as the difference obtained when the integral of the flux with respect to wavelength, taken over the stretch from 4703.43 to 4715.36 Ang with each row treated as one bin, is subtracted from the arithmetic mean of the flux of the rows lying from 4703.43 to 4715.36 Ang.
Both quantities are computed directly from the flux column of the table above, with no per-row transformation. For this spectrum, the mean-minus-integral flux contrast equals -117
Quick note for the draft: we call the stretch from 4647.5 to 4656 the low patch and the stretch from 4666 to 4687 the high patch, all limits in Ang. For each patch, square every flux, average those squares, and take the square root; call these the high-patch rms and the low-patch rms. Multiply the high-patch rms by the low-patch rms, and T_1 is 121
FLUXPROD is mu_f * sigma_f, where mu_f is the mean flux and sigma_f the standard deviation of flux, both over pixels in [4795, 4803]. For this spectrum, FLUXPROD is 1.0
